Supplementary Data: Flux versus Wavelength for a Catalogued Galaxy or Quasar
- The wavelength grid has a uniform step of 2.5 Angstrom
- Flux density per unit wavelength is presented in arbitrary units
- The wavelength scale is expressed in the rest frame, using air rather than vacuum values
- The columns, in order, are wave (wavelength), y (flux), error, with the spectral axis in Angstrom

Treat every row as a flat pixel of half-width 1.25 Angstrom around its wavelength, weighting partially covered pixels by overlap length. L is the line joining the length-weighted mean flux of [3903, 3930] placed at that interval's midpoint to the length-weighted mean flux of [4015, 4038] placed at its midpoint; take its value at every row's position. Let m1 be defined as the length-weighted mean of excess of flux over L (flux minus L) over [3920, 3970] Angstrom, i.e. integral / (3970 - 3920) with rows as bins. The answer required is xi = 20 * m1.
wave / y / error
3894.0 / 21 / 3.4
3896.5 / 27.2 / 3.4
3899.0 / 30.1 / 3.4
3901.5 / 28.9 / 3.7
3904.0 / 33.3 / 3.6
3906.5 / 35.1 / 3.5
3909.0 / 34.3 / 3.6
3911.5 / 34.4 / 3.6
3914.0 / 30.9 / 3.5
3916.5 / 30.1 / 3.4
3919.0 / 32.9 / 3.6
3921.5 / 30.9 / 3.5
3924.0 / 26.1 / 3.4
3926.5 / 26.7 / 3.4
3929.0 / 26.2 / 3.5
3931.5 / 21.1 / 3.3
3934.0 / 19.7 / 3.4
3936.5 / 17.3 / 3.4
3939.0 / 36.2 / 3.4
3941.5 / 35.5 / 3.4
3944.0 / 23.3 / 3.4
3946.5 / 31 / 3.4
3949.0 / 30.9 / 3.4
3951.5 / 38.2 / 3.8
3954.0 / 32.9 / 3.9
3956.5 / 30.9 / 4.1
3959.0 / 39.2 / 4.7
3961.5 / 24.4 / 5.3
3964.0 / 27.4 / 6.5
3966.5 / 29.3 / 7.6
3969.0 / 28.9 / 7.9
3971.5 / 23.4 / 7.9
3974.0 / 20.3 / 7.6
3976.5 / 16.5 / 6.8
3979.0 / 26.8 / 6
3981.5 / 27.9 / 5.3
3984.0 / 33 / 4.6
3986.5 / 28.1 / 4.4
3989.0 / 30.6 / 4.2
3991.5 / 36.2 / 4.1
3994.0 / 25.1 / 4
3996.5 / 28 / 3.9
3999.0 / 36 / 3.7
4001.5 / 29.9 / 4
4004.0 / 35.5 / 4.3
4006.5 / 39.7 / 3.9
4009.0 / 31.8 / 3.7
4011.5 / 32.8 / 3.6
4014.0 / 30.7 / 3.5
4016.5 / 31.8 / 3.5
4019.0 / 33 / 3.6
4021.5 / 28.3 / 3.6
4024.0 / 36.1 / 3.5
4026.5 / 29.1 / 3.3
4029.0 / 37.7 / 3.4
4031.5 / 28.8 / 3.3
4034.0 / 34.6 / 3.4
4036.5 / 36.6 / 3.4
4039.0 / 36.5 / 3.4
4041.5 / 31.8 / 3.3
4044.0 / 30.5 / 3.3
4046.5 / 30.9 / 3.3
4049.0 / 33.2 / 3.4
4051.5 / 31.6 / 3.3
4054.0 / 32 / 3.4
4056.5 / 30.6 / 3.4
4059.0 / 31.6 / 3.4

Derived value -54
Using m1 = -2.7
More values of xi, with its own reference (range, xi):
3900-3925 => 16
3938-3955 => 20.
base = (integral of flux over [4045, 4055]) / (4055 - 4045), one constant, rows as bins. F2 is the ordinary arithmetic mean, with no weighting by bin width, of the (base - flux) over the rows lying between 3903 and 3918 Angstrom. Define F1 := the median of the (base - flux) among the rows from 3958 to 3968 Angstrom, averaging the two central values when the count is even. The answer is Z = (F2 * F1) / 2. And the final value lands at -2.0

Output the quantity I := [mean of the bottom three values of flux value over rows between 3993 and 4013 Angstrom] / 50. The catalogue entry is 0.55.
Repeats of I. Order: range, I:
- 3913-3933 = 0.49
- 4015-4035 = 0.57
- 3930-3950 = 0.39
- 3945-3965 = 0.55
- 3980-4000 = 0.54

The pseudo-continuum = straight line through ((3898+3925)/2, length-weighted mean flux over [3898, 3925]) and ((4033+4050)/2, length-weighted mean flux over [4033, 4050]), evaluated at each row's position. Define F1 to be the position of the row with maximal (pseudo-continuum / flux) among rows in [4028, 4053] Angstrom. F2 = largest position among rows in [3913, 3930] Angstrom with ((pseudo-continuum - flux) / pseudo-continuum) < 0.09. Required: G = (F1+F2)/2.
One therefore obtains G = 3976.5 Angstrom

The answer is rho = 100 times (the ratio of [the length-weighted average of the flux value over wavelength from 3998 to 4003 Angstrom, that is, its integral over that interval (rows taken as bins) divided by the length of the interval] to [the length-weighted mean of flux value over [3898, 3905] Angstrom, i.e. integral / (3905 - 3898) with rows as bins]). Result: 107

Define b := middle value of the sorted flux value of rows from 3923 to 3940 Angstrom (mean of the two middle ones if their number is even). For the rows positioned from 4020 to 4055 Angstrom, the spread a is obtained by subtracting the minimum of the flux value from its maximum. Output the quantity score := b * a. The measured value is 245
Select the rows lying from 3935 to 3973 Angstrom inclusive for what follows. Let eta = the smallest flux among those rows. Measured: 17.3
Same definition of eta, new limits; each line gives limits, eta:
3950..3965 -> 24.4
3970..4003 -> 16.5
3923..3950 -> 17.3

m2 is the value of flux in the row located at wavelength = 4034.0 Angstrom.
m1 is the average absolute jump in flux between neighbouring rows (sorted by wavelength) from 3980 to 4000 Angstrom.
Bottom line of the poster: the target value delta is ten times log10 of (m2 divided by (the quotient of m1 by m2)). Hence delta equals 23.2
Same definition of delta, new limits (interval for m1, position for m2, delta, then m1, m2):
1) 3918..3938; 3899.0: 25.8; 2.4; 30.1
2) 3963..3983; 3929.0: 22.7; 3.7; 26.2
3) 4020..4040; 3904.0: 22.9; 5.7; 33.3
